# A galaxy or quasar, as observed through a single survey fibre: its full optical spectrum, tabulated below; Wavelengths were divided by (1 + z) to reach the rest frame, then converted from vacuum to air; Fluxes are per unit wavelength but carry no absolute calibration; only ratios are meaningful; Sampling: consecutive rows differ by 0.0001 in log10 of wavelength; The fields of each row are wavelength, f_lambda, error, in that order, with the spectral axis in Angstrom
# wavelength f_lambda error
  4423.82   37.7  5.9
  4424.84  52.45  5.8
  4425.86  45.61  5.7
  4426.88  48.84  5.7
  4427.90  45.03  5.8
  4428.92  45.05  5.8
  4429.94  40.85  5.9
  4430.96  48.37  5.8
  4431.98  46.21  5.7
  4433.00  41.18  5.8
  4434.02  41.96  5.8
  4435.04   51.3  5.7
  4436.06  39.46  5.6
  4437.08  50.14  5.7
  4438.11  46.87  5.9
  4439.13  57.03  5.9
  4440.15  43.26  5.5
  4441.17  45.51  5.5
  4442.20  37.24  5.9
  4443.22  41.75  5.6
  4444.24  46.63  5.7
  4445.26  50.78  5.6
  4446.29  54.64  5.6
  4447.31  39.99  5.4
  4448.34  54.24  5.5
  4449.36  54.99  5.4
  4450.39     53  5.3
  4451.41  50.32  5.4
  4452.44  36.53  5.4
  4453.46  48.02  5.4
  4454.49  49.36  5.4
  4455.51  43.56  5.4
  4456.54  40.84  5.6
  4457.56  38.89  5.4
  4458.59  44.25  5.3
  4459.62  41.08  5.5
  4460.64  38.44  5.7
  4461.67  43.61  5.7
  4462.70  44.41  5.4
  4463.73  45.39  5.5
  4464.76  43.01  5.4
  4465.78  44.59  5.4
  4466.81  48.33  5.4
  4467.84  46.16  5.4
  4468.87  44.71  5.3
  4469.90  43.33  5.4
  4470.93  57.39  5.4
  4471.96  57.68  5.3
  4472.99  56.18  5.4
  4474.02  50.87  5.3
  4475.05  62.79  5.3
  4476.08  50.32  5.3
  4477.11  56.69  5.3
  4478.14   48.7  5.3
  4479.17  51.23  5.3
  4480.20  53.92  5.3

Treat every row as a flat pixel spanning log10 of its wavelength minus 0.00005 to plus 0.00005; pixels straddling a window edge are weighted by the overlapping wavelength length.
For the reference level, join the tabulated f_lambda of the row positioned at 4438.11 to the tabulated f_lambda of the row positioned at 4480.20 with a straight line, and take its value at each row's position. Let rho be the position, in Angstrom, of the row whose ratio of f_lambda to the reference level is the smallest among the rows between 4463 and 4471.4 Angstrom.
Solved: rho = 4469.90 Angstrom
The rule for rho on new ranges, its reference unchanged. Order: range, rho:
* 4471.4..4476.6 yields 4476.08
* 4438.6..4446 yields 4442.20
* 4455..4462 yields 4460.64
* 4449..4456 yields 4452.44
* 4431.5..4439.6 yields 4436.06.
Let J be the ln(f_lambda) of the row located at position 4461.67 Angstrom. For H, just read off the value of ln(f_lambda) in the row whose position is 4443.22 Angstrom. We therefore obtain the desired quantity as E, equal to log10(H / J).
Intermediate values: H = 3.73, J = 3.78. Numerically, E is -0.005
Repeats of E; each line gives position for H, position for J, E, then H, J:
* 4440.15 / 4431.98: -0.008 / 3.77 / 3.83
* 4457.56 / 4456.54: -0.006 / 3.66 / 3.71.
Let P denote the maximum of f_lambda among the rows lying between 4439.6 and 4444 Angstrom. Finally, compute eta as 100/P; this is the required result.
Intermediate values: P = 45.51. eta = 2.20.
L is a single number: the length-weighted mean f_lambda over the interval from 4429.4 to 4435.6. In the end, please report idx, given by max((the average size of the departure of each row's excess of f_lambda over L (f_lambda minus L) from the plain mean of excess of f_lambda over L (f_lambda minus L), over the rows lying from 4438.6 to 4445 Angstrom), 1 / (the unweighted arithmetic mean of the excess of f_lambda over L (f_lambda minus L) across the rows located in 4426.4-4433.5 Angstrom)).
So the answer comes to 9.1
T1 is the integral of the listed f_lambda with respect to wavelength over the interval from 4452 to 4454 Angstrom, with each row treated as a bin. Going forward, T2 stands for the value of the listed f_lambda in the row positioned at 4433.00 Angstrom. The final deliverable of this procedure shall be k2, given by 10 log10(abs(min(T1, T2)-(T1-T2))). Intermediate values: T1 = 85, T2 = 41.18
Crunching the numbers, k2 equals 4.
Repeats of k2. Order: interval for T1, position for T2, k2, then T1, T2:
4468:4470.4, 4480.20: 2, 106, 53.92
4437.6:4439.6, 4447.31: 14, 104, 39.99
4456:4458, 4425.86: 11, 80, 45.61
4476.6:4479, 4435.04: 14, 126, 51.3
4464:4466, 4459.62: 8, 88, 41.08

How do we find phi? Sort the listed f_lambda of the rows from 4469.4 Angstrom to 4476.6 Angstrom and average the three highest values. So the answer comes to 59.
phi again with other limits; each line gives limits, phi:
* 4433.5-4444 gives 53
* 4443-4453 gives 55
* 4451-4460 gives 49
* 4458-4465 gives 45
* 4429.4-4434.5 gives 46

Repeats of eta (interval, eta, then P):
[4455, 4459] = 2.26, 44.25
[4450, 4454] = 1.89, 53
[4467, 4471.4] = 1.74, 57.39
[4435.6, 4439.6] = 1.75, 57.03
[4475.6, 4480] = 1.76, 56.69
